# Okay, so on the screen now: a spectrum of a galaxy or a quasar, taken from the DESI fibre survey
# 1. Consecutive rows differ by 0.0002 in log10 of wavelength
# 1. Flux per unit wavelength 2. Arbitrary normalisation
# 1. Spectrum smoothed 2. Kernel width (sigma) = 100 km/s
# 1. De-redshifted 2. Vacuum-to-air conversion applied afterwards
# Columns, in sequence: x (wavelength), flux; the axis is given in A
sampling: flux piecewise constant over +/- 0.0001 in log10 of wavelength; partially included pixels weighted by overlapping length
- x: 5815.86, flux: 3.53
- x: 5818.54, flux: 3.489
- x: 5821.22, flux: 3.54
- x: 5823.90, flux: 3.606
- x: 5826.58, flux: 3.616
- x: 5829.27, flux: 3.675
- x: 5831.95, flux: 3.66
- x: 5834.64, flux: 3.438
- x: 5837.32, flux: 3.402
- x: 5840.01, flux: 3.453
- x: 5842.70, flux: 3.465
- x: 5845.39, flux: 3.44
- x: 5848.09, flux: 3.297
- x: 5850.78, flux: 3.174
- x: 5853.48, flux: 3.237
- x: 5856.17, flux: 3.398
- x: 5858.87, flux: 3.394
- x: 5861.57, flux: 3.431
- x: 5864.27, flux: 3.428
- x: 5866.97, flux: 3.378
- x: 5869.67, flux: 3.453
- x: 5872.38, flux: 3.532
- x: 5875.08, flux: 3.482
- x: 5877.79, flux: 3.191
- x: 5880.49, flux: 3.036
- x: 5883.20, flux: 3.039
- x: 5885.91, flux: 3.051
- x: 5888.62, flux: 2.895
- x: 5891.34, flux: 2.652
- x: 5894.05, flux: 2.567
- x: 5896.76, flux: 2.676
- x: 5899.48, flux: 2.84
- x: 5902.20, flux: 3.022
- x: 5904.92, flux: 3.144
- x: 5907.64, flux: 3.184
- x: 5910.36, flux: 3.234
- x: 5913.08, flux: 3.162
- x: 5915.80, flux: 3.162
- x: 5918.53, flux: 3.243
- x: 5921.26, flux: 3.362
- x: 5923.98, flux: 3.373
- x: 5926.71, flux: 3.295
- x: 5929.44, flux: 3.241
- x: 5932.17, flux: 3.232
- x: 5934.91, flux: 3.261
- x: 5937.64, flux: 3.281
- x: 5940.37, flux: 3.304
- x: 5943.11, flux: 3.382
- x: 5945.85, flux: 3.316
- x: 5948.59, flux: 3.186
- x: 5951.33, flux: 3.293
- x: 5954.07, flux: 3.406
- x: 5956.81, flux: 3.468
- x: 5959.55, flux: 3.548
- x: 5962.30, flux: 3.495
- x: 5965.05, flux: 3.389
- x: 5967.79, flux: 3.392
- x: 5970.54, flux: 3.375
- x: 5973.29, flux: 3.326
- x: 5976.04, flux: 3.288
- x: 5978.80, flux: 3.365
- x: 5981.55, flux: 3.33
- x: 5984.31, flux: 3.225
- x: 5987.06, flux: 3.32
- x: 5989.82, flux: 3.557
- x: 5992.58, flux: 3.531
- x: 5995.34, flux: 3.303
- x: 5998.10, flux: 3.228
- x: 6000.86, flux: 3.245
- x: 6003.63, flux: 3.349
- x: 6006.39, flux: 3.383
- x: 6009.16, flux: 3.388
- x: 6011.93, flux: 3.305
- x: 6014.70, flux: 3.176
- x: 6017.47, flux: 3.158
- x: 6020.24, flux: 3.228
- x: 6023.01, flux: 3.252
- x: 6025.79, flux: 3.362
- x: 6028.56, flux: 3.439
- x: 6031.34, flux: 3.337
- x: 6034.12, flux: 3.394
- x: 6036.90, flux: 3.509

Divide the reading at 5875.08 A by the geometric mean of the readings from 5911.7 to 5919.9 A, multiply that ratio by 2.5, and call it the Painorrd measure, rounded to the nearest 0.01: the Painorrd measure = 2.73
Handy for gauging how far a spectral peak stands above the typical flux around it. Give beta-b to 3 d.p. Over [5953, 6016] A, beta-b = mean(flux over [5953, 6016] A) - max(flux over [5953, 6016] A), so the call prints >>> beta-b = -0.192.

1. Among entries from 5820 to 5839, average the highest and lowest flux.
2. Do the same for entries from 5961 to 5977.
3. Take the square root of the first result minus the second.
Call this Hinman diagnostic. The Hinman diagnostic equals 0.38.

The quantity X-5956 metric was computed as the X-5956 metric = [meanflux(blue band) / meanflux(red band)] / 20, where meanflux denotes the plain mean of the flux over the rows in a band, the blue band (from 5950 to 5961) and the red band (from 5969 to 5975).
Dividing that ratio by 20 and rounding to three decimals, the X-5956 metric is 0.051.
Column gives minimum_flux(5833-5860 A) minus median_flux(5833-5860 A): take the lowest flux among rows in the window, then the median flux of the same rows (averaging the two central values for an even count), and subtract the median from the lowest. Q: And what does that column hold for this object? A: -0.23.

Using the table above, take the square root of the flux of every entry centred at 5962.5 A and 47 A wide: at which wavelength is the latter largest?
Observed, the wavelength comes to 5959.55 A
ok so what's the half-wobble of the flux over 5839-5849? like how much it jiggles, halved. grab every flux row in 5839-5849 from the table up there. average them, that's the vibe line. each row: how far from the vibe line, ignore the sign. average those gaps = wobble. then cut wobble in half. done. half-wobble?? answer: 0.029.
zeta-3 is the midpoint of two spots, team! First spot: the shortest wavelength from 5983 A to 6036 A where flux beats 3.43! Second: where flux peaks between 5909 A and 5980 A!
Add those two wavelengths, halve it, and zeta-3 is 5974.7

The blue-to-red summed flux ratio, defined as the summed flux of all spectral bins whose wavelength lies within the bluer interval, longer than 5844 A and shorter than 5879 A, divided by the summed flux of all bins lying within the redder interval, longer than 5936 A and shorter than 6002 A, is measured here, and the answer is 0.5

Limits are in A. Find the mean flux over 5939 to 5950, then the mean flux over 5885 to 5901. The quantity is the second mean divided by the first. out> 0.84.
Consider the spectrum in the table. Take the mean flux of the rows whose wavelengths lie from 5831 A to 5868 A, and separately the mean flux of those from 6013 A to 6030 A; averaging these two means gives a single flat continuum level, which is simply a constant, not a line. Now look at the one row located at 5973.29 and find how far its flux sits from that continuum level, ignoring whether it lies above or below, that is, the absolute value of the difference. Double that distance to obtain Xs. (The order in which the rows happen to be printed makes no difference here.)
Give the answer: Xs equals 0.0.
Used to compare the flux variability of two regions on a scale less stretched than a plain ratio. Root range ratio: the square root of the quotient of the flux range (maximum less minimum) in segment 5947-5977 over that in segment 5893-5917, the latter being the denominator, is 0.74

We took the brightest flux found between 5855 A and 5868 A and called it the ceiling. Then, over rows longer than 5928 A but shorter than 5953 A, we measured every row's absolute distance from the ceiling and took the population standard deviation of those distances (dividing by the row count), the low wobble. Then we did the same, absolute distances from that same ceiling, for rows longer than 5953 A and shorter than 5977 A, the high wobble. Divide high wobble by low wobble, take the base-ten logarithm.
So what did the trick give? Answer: -0.13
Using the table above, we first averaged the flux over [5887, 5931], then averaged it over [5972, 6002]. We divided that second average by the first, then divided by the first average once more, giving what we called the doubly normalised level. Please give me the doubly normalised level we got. 0.355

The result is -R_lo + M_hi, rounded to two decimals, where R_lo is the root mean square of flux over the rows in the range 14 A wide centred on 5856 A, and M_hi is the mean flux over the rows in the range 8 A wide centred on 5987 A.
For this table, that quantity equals 0.04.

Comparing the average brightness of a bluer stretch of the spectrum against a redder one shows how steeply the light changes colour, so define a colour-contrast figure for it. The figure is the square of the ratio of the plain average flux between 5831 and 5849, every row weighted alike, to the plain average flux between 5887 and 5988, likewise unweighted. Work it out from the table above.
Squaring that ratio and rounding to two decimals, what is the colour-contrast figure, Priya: 1.15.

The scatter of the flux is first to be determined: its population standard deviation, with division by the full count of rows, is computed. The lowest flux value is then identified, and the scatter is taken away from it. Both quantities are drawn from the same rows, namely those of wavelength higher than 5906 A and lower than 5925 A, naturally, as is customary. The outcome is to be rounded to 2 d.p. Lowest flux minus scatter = 3.08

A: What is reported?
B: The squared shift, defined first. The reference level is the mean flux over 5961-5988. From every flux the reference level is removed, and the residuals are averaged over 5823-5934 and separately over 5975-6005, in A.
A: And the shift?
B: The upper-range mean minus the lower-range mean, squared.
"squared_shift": 0.007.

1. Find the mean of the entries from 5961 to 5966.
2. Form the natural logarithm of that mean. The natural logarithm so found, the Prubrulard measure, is 1.24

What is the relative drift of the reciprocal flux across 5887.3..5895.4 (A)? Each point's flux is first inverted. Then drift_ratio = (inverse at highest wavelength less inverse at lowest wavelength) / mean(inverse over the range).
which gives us 0.12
